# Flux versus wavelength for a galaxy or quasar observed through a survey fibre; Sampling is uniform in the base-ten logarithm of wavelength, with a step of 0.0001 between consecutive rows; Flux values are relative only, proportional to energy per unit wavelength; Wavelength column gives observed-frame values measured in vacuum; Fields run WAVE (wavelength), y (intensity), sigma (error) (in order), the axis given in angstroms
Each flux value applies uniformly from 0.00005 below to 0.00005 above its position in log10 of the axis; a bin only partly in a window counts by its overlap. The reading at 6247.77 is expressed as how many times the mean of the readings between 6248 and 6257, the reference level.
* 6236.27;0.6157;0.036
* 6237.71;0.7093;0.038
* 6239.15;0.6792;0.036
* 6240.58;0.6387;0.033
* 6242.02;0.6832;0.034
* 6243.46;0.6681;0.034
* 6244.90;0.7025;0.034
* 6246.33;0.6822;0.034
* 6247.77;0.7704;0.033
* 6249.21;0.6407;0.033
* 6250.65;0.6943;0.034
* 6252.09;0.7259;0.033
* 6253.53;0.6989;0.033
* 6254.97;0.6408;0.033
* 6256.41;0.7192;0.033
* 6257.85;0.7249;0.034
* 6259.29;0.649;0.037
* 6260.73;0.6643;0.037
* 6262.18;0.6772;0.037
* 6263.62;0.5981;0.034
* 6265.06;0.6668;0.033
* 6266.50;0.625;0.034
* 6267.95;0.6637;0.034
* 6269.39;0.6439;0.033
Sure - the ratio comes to 1.12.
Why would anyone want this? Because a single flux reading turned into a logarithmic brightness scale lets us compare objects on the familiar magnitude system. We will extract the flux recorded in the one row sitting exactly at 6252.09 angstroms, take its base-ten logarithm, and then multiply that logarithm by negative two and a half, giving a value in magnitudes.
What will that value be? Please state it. 0.35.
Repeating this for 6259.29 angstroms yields 0.47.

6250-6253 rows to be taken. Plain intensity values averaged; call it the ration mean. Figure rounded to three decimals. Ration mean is 0.710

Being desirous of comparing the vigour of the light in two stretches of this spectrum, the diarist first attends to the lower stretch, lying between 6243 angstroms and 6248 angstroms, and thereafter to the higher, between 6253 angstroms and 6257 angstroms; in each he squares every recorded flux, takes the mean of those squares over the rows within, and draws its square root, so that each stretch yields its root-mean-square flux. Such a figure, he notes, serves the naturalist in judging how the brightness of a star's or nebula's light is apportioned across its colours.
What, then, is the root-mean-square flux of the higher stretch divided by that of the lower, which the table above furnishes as 0.97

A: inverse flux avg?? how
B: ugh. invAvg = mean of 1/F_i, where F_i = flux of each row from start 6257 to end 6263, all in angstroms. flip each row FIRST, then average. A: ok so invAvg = 1.48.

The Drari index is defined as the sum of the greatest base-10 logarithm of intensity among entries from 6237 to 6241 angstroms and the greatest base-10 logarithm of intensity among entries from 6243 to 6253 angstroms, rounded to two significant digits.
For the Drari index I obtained -0.26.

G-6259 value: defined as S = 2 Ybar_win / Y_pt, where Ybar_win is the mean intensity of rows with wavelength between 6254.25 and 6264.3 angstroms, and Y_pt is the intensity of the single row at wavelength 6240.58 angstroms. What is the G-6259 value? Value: 2.09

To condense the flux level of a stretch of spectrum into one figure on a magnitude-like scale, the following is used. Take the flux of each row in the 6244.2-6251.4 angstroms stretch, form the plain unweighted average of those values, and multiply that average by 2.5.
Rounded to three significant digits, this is 1.75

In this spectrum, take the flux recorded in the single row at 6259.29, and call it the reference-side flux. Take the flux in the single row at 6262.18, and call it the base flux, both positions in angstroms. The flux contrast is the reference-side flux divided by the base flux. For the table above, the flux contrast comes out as 0.96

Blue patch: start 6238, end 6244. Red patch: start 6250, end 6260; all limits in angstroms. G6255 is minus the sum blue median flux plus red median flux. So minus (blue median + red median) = -1.37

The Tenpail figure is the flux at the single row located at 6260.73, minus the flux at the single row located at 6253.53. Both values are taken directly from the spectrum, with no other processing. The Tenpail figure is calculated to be -0.035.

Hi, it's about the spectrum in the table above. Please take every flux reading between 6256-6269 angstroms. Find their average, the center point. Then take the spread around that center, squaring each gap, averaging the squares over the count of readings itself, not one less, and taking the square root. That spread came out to 0.038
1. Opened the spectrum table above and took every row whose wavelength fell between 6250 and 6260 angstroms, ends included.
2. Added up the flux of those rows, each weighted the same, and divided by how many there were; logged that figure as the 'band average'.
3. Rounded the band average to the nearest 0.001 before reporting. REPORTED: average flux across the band 0.693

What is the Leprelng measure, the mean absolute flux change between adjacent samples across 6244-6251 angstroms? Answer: 0.073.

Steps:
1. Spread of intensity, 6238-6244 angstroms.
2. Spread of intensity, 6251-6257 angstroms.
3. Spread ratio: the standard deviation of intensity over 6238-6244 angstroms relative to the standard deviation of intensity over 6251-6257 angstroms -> 0.52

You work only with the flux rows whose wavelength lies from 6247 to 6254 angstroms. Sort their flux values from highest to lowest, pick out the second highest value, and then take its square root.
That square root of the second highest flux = 0.852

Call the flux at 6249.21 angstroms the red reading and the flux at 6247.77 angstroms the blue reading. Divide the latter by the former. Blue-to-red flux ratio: 1.20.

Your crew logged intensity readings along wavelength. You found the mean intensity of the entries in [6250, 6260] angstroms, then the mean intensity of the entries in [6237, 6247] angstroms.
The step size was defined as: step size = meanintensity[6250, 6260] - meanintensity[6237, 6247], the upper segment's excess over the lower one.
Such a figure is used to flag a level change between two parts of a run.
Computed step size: 0.013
